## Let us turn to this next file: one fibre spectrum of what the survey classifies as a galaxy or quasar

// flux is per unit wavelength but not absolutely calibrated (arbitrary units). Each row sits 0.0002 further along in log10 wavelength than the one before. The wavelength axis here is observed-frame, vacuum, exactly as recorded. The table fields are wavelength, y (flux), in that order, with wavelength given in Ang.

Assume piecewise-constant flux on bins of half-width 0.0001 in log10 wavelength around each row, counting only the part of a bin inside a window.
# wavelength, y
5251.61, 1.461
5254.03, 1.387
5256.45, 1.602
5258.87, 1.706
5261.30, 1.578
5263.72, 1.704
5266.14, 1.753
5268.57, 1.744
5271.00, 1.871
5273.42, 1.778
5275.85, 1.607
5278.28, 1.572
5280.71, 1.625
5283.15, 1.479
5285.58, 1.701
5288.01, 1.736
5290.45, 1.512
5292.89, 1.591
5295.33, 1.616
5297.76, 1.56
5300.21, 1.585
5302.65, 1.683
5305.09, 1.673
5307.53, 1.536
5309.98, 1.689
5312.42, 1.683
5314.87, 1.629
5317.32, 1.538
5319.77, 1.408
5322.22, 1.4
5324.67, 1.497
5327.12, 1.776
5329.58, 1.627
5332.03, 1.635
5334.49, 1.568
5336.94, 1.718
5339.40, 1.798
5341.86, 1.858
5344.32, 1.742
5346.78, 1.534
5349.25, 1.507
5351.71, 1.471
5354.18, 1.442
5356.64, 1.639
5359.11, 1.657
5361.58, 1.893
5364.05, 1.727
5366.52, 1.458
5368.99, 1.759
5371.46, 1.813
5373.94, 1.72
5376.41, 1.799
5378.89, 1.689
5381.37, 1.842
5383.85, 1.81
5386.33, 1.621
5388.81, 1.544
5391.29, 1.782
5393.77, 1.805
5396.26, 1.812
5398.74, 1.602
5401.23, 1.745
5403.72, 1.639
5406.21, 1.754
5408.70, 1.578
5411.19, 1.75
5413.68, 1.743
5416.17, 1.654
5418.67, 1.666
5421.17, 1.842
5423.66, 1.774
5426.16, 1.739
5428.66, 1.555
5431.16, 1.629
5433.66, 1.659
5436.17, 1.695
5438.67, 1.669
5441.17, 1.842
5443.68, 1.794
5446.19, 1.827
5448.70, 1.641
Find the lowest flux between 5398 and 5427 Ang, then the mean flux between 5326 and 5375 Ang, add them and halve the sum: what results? 1.62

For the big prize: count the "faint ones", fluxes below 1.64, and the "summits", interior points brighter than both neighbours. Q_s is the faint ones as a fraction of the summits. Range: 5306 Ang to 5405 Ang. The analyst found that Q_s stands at 1.9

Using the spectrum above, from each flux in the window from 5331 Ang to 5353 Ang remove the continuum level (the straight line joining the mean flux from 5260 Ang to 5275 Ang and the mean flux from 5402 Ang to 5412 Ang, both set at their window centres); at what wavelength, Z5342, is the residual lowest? 5351.71 Ang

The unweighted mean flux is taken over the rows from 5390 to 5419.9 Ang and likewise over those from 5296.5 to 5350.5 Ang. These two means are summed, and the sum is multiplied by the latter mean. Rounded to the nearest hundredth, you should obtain 5.40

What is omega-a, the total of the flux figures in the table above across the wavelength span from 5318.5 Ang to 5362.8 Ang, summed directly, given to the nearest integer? 29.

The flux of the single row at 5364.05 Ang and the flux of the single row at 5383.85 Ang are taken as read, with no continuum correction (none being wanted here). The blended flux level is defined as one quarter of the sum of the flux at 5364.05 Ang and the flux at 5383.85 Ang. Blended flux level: 0.884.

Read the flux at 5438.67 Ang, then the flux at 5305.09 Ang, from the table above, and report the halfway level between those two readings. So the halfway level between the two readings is 1.67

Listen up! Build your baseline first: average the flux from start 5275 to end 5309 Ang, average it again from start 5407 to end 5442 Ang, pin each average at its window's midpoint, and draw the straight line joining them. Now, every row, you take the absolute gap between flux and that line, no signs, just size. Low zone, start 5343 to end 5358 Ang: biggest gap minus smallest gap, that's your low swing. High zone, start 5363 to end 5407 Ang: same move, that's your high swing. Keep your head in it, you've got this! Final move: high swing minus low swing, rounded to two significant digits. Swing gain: -0.017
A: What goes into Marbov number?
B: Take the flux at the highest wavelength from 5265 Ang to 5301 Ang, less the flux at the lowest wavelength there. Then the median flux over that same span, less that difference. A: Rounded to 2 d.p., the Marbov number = 1.78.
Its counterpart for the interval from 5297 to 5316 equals 1.58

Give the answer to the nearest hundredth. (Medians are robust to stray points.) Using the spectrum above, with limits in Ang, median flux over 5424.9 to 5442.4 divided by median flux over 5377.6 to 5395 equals 0.94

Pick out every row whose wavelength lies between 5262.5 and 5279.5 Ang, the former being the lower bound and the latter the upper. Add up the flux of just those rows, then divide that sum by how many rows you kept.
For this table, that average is 1.72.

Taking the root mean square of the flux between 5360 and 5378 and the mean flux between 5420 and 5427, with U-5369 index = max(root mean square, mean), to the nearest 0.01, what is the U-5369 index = 1.79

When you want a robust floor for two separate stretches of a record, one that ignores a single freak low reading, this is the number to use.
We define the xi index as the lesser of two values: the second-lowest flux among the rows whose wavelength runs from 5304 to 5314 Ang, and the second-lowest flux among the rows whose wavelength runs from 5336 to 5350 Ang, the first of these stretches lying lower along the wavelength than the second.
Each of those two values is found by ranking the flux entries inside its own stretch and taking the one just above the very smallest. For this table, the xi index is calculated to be 1.534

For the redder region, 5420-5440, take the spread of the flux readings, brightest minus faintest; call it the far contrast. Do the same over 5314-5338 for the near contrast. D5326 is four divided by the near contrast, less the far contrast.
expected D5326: 10.4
